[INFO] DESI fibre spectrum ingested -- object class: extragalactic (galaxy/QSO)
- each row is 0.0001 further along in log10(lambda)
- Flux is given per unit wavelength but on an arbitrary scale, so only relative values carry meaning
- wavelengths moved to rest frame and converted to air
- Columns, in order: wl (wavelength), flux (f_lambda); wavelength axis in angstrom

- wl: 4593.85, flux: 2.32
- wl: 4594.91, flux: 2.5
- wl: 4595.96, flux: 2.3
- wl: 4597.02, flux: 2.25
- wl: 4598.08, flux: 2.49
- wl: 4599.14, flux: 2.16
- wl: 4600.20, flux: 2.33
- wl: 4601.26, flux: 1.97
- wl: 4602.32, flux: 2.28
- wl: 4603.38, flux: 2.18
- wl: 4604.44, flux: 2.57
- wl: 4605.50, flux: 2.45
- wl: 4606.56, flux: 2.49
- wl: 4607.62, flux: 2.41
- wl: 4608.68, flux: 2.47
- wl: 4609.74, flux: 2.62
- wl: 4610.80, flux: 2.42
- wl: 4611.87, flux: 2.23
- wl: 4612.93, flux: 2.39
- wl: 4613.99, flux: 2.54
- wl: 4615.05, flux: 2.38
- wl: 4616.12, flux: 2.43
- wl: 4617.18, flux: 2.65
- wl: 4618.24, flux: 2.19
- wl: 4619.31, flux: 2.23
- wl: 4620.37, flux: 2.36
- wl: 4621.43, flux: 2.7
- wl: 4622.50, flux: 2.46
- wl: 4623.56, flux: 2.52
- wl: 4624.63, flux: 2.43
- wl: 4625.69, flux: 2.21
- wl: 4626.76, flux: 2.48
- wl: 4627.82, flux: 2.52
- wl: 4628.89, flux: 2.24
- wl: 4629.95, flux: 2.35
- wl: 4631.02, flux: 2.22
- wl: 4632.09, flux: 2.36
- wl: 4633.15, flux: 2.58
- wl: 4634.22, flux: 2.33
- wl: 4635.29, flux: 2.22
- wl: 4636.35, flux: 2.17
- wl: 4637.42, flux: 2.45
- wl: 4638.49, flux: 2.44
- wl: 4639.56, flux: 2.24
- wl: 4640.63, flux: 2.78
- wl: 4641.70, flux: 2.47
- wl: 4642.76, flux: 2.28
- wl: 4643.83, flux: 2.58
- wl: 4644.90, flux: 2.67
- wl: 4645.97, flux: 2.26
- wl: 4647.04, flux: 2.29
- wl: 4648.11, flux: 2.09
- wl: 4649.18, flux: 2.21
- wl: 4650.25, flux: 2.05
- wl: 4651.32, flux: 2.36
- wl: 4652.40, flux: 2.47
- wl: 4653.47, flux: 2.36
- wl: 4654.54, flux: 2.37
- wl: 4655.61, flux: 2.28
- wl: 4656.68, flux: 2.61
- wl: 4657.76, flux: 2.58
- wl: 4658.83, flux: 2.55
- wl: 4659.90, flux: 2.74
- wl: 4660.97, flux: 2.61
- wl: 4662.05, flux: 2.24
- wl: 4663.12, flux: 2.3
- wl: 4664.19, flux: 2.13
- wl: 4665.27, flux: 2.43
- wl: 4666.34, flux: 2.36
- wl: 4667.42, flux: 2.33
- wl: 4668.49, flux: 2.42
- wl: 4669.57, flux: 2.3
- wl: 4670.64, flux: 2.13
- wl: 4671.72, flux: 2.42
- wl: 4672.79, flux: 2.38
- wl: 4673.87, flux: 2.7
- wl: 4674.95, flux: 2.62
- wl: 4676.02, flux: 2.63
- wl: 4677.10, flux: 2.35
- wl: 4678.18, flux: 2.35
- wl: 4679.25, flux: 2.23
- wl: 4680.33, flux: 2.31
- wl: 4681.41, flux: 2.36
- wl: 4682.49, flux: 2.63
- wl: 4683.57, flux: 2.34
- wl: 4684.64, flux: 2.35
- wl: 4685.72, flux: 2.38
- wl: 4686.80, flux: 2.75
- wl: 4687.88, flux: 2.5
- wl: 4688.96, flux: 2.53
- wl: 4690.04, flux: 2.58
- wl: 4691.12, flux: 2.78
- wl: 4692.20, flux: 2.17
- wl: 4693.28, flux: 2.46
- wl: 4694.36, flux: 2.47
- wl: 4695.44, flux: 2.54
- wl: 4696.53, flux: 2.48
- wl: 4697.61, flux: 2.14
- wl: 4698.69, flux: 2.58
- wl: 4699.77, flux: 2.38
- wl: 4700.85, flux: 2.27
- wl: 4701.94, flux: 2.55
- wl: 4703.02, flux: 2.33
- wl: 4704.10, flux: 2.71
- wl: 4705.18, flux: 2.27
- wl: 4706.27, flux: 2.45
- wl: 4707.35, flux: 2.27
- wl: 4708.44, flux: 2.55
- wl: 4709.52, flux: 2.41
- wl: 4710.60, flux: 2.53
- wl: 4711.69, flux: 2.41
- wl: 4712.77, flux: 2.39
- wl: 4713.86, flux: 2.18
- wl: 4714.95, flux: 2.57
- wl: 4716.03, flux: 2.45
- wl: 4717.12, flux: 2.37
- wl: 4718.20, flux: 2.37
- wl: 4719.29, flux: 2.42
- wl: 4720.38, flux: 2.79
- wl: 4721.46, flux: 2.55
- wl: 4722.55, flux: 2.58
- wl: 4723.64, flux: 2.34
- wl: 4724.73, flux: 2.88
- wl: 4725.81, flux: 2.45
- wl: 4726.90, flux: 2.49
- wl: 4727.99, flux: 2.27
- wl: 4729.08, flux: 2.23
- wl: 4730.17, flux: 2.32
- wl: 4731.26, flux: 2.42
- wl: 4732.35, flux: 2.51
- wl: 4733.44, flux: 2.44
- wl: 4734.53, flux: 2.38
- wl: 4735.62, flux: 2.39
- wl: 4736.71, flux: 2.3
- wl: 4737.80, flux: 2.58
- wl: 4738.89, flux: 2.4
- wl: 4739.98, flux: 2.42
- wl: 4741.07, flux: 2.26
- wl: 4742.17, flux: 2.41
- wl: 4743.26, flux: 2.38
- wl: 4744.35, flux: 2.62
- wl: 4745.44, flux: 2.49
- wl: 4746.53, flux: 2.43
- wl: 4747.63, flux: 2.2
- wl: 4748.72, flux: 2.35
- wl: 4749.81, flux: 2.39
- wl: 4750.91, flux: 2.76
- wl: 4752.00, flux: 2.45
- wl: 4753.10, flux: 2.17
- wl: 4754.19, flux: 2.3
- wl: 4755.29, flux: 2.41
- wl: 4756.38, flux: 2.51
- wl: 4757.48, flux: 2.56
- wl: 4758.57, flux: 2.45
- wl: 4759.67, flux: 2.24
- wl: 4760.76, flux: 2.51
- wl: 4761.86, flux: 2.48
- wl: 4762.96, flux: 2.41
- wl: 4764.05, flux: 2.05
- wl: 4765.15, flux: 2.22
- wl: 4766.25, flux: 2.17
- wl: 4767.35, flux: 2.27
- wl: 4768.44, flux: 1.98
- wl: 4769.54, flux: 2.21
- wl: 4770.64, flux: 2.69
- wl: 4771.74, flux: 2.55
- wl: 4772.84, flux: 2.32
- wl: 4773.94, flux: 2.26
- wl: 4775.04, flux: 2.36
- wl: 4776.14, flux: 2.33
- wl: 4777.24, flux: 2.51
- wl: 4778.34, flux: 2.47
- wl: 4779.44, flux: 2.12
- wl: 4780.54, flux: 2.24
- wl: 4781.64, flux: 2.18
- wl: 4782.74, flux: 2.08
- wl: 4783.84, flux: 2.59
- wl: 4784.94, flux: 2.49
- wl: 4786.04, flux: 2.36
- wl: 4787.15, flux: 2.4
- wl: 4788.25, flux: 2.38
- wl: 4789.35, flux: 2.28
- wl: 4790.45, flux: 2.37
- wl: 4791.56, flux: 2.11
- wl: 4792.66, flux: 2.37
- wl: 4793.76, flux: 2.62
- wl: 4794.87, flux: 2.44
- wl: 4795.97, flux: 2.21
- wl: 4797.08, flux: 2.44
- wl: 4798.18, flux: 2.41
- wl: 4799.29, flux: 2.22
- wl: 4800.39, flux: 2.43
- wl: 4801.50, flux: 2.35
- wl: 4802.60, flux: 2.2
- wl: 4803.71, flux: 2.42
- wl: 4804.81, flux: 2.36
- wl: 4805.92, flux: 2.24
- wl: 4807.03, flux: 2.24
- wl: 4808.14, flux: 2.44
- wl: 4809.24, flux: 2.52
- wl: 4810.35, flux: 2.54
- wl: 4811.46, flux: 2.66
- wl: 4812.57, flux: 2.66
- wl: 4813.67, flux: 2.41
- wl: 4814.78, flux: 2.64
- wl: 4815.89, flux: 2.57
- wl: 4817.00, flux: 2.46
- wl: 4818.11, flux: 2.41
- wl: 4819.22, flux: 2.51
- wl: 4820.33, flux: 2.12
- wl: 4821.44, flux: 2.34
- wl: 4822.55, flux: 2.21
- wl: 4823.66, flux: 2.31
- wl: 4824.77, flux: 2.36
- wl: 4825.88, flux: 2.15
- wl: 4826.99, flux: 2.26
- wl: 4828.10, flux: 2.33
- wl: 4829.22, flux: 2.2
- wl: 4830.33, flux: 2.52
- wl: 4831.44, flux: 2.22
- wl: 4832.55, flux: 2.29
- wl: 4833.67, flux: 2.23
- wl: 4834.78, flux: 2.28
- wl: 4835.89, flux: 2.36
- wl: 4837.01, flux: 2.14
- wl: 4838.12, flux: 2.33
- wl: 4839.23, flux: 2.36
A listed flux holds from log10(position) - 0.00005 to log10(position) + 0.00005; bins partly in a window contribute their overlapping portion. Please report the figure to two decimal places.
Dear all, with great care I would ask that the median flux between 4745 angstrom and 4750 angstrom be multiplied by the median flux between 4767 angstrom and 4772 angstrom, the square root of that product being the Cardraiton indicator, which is 2.33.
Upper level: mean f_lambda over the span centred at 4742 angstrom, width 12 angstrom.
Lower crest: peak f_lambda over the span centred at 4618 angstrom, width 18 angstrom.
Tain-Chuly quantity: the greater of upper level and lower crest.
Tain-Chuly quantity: 2.70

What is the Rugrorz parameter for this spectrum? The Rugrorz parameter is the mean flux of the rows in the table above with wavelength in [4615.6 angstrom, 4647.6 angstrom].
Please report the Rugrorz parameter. 2.40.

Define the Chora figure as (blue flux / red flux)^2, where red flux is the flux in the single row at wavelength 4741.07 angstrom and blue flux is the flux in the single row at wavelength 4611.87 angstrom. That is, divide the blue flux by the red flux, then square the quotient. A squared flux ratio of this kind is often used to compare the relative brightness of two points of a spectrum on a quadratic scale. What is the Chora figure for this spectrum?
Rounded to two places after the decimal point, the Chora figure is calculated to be 0.97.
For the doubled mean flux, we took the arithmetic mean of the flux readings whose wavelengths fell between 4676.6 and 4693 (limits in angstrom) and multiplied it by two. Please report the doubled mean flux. 4.88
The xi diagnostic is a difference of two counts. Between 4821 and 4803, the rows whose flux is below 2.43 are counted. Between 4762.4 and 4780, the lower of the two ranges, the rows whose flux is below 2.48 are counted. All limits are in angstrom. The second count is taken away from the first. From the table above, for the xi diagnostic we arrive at -6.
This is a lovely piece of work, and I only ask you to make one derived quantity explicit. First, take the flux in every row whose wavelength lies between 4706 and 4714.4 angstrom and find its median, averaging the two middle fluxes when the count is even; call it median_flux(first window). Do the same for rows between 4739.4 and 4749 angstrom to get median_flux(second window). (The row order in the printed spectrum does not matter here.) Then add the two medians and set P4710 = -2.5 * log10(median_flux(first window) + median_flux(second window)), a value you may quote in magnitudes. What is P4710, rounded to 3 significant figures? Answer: -1.71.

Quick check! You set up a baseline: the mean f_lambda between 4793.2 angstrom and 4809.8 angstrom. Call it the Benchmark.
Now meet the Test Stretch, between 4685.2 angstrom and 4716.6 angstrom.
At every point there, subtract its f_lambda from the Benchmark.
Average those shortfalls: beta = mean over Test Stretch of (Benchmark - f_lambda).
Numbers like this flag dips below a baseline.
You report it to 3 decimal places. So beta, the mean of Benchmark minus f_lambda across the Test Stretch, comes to -0.082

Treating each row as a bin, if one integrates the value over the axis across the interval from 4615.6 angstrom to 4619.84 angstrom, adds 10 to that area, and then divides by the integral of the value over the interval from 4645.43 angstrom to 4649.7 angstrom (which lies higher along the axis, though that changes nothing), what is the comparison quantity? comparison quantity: 2.12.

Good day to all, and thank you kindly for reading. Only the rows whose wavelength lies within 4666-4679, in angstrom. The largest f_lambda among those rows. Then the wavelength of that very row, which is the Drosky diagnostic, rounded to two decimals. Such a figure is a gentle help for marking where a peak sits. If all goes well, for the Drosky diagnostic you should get 4673.87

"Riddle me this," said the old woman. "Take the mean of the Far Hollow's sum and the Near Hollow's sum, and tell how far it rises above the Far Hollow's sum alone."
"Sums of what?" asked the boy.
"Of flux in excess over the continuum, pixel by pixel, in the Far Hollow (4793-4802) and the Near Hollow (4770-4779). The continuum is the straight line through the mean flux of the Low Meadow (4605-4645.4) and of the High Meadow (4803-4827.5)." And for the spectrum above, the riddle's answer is 0.2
